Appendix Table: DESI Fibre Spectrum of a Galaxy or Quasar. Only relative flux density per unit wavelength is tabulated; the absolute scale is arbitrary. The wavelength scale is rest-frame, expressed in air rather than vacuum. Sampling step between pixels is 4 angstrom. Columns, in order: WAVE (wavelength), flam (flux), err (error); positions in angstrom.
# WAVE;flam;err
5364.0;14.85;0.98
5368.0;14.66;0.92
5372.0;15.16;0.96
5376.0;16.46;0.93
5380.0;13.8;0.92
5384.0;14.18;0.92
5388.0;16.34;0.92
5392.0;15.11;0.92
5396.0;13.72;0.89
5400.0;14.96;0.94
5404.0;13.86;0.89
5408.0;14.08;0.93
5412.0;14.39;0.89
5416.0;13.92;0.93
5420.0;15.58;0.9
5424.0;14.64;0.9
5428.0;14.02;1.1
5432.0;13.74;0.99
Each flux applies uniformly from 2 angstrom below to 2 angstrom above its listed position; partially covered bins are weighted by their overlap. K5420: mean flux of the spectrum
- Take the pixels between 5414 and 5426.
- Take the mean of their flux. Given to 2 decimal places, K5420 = 14.71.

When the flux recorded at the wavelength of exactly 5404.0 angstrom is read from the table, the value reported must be 13.86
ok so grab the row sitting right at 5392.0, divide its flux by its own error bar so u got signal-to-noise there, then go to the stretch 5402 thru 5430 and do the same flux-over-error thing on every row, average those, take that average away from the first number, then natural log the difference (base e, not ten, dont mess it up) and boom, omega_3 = 0.0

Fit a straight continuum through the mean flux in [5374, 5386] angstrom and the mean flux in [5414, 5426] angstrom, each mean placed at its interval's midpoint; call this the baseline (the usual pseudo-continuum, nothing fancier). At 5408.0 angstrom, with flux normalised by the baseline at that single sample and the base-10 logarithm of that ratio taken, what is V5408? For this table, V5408 -0.020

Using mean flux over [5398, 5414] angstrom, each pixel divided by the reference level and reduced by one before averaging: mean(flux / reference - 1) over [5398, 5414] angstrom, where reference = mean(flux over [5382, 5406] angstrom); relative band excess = -0.025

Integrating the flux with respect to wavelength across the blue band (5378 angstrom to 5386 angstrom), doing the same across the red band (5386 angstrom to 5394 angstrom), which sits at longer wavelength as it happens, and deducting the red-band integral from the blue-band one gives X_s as -14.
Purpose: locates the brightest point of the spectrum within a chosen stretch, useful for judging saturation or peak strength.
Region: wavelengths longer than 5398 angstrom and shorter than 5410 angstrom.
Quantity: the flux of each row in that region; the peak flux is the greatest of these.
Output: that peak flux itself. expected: 14.96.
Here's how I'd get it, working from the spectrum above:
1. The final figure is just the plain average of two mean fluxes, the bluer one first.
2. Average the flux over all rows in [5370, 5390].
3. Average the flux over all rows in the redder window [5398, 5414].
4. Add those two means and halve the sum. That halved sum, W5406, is 14.8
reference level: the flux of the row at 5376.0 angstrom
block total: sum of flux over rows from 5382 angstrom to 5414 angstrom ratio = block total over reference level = 7.1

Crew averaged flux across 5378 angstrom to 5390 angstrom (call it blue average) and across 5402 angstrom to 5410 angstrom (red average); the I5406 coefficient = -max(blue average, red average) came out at -14.8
